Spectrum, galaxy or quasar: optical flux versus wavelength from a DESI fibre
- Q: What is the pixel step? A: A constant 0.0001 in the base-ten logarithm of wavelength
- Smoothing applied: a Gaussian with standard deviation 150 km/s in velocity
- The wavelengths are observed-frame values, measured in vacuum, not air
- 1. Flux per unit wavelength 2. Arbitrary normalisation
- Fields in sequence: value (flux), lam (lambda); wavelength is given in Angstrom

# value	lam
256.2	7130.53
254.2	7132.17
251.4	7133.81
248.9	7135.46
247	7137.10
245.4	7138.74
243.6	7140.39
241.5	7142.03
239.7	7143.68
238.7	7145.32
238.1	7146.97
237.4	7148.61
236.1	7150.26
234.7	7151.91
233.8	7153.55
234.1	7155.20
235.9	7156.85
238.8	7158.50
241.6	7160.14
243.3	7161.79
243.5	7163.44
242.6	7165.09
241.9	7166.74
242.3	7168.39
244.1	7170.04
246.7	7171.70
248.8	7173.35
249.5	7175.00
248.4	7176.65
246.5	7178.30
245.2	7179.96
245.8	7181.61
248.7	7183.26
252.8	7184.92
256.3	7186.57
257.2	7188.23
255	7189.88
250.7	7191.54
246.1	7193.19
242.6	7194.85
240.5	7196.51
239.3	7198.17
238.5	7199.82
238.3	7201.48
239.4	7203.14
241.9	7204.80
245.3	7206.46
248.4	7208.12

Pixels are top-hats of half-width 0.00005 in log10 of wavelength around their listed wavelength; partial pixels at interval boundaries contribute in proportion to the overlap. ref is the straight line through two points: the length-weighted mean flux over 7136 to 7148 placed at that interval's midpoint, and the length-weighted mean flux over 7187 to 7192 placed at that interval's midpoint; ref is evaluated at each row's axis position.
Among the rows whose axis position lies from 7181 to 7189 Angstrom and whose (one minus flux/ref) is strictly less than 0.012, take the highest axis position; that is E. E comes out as 7188.23 Angstrom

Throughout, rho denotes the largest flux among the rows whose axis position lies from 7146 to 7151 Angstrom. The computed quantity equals 238.1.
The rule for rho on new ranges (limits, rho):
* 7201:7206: 241.9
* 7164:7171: 244.1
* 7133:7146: 251.4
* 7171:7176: 249.5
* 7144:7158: 238.7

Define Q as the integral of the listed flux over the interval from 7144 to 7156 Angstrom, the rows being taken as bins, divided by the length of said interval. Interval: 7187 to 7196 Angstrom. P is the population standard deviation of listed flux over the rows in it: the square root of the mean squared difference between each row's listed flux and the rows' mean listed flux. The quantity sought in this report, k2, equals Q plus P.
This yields 242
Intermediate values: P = 5.4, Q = 236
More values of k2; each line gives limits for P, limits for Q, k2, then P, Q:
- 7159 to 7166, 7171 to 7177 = 249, 0.7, 249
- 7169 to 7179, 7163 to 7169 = 244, 1.8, 243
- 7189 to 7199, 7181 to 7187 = 256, 5.6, 251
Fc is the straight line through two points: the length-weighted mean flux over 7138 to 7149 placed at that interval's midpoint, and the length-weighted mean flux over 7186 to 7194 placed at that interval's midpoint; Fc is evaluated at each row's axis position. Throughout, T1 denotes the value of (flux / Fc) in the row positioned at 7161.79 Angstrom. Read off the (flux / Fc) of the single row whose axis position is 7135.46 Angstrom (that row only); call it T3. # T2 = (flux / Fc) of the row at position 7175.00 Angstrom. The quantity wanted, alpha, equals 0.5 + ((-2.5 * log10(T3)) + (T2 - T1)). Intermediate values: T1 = 0.99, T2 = 1.00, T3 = 1.04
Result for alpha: 0.465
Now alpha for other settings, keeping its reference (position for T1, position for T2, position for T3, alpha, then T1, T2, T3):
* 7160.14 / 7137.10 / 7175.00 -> 0.546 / 0.99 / 1.03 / 1.00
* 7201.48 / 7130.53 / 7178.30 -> 0.664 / 0.93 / 1.08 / 0.99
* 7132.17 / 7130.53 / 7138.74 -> 0.484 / 1.07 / 1.08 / 1.02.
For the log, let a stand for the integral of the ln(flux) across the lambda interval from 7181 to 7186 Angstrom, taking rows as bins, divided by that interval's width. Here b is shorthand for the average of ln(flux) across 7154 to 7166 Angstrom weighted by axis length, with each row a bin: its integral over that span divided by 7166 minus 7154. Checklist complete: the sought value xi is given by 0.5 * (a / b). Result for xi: 0.504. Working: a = 5.523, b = 5.48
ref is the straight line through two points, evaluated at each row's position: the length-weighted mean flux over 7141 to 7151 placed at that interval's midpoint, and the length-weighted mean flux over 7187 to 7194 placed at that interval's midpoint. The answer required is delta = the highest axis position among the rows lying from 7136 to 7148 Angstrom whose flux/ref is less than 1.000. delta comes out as 7146.97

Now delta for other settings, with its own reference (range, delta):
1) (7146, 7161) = 7160.14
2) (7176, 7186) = 7183.26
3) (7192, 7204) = 7203.14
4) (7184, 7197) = 7196.51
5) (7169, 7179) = 7178.30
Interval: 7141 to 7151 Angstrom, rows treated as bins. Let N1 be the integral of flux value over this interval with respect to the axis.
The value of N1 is 2387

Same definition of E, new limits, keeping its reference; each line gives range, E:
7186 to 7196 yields 7189.88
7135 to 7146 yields 7142.03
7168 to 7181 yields 7176.65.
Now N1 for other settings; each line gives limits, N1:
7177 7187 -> 2489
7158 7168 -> 2422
